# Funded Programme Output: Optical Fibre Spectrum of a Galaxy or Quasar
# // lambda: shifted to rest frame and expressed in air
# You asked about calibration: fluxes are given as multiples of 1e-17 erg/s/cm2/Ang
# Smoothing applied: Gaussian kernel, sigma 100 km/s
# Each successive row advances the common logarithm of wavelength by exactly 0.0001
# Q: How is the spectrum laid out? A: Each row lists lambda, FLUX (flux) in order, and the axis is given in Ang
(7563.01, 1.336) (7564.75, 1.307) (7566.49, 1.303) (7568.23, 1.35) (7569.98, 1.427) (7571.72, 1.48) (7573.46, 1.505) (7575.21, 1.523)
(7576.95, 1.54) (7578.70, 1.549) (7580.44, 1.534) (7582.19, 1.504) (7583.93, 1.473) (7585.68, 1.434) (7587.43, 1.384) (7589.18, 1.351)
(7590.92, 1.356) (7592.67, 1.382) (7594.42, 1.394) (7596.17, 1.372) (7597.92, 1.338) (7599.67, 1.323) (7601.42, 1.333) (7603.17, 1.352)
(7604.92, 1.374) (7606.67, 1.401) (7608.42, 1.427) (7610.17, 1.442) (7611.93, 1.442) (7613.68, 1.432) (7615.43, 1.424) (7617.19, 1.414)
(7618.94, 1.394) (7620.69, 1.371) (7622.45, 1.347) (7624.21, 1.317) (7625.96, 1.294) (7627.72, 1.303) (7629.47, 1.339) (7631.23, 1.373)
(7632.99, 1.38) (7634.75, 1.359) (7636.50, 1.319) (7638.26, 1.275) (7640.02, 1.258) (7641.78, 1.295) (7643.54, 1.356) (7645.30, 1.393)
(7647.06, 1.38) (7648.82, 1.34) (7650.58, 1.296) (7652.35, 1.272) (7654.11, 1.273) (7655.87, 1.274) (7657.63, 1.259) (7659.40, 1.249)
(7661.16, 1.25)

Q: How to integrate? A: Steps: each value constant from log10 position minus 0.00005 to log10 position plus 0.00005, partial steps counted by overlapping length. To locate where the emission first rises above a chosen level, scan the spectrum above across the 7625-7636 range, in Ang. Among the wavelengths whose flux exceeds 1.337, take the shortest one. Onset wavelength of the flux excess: 7629.47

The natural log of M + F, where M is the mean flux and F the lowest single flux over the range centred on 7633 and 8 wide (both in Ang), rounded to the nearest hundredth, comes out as 0.98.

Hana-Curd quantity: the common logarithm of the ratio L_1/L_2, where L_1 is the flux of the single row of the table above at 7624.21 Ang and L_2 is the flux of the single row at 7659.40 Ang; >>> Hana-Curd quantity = 0.023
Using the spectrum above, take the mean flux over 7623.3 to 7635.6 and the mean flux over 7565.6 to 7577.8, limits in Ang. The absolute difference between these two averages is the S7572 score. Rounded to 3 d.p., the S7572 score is 0.109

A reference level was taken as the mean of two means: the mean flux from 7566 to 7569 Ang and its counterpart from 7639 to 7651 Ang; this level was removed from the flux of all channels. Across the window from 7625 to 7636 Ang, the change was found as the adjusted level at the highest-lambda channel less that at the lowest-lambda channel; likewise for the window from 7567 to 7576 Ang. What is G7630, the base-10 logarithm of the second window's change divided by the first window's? 0.4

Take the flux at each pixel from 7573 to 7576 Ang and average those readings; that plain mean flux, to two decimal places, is 1.51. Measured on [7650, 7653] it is 1.28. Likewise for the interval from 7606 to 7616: 1.43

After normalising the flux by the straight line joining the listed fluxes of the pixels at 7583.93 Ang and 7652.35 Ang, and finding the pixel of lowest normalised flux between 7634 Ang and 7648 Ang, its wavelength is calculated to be 7640.02 Ang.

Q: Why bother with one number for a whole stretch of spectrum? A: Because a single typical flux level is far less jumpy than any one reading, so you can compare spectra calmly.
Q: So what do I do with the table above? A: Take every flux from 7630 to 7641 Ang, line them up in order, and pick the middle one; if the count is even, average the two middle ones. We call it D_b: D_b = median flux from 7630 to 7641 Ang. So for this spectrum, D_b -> 1.339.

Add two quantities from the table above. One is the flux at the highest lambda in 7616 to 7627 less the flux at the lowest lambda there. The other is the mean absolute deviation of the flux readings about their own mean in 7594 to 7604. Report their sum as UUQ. -0.10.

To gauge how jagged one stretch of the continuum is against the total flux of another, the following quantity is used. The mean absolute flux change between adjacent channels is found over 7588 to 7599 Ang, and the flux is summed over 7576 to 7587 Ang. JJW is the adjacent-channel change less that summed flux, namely -9.01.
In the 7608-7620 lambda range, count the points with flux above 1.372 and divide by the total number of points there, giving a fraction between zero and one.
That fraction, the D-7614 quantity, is 1.0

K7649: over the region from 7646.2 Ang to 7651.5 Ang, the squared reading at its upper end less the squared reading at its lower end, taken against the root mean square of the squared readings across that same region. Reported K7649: -0.13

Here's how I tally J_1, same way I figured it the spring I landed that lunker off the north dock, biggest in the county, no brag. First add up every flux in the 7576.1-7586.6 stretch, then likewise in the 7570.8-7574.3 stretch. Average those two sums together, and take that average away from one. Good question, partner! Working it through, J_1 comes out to -5.0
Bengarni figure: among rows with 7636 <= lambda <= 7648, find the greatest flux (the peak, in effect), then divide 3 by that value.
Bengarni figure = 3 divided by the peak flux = 2.15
